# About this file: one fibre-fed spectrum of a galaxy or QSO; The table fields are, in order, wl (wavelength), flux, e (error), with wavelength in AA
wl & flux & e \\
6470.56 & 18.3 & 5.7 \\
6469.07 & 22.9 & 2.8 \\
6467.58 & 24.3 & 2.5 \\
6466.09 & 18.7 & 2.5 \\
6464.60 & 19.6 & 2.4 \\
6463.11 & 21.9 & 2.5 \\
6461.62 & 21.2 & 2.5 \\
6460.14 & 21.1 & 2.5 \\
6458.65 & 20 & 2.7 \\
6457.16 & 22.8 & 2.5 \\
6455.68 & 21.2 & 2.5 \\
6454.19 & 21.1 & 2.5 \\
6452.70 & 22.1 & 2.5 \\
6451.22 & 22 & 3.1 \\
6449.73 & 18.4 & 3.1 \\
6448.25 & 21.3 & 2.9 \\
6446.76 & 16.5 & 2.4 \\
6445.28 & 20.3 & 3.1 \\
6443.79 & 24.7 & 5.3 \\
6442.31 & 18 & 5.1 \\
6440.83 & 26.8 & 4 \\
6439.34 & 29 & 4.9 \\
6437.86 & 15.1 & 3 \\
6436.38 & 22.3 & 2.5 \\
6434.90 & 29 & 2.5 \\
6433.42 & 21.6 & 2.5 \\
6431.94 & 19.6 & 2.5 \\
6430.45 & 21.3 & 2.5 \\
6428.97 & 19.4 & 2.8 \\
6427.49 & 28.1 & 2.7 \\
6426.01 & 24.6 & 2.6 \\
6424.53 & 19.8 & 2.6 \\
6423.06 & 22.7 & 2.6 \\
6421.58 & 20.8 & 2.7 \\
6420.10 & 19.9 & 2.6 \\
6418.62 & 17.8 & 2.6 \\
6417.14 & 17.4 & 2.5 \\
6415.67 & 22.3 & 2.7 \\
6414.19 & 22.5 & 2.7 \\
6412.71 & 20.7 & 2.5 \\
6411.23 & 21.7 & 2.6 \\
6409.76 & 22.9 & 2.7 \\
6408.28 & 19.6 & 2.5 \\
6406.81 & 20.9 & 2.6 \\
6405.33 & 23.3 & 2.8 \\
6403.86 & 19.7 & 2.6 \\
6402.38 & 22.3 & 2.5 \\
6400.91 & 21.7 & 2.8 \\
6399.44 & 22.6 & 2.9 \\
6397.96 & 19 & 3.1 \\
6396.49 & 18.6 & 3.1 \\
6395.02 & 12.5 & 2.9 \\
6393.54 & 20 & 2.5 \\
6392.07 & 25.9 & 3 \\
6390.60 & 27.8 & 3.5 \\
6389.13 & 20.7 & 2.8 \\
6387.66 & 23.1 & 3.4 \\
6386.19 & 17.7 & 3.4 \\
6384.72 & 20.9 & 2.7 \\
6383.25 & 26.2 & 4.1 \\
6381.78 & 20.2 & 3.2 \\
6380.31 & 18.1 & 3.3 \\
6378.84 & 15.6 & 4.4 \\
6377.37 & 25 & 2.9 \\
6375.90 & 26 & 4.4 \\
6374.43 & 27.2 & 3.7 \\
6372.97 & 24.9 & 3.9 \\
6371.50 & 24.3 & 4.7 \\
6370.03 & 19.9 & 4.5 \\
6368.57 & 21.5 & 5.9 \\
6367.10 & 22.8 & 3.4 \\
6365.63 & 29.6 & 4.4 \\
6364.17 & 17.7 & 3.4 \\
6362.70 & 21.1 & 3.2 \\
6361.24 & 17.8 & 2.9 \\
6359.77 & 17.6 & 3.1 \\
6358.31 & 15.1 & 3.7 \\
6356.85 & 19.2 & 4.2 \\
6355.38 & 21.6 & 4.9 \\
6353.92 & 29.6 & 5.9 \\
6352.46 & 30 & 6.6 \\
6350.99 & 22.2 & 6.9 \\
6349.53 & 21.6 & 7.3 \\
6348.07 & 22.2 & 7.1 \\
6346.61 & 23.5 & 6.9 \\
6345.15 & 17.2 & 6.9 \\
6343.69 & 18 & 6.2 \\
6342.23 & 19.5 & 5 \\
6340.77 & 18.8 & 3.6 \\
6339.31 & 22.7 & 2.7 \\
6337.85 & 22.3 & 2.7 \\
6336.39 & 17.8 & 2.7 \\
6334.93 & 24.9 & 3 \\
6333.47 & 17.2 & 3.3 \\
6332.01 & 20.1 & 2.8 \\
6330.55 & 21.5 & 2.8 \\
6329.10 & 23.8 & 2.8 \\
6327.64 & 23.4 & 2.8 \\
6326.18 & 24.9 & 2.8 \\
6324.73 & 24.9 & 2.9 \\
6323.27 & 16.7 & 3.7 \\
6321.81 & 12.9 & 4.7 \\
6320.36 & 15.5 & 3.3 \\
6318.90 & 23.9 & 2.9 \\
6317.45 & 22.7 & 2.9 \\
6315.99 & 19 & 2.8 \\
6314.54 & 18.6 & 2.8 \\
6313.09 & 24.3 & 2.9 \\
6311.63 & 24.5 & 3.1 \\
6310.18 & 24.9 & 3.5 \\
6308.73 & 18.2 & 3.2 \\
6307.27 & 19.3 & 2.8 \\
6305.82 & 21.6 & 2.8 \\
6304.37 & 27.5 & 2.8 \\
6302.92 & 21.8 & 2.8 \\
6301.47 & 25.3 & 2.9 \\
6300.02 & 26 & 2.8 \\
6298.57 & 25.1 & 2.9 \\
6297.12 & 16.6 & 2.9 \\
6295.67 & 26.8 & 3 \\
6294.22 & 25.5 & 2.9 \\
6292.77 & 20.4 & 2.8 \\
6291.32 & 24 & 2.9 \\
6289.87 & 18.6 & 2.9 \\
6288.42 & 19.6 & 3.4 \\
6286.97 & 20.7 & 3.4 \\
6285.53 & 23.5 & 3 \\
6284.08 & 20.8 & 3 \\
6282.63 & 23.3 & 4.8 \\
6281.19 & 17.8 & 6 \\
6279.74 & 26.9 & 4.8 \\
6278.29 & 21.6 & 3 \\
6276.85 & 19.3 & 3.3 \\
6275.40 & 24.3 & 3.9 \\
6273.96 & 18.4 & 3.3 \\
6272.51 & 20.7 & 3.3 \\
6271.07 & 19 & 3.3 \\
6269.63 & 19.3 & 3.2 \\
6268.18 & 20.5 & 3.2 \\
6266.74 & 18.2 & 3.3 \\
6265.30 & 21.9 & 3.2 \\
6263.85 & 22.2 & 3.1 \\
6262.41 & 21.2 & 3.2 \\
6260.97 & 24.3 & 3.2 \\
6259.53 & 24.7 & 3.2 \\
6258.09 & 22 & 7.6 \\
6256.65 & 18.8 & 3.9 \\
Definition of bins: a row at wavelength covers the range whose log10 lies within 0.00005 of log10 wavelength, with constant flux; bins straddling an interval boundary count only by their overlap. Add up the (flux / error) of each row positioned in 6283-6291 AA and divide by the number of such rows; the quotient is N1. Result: 6.6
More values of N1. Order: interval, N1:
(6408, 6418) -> 8.1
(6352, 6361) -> 4.7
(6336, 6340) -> 7.8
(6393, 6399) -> 6.1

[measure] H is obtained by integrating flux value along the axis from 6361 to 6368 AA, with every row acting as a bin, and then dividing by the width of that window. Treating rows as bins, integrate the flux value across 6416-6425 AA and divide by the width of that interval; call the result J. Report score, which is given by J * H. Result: 438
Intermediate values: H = 22.1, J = 20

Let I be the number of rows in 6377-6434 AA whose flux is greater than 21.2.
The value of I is 18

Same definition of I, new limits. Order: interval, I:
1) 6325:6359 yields 14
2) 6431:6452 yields 8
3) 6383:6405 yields 7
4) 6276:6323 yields 18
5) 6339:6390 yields 18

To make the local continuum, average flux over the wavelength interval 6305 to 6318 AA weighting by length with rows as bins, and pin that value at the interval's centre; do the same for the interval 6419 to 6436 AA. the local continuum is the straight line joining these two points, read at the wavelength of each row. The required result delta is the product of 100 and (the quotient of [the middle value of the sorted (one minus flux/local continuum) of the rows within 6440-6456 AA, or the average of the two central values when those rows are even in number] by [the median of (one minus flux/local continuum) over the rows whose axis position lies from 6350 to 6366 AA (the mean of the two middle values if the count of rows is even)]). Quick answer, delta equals 172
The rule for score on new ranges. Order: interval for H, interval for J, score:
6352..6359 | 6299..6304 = 564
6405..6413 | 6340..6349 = 428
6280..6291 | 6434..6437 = 538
